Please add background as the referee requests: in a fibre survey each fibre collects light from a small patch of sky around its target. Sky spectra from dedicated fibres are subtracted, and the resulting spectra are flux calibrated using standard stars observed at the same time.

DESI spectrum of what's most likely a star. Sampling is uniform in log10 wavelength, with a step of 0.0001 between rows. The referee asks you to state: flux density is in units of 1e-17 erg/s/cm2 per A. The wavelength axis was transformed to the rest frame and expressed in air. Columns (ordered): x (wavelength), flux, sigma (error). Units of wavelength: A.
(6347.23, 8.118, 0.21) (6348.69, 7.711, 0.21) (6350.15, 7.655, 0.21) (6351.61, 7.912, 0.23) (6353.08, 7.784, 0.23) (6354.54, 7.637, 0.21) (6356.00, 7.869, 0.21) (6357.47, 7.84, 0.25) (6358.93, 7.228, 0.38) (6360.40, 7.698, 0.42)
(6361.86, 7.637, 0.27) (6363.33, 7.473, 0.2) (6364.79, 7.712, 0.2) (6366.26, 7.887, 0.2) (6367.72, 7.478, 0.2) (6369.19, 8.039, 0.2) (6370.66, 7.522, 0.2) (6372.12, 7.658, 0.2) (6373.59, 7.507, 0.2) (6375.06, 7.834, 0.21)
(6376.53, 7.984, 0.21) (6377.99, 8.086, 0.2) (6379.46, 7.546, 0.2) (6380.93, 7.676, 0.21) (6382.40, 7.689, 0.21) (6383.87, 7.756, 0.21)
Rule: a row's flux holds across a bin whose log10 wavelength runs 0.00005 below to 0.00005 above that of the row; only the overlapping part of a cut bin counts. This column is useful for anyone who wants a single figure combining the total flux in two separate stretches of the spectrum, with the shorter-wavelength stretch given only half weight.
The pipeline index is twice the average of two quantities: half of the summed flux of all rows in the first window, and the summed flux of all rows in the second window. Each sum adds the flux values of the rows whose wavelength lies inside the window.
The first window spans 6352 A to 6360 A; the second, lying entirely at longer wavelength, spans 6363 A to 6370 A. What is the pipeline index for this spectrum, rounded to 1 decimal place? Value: 57.8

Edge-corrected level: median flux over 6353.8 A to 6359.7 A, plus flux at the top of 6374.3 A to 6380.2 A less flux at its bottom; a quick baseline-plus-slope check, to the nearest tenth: 7.5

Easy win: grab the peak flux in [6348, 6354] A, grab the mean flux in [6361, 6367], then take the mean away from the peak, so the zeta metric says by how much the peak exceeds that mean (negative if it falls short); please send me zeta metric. 0.23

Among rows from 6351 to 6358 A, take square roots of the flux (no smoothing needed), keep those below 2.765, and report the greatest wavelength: 6354.54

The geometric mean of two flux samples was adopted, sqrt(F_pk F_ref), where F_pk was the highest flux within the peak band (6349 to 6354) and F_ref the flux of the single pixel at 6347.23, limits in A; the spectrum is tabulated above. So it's 8.01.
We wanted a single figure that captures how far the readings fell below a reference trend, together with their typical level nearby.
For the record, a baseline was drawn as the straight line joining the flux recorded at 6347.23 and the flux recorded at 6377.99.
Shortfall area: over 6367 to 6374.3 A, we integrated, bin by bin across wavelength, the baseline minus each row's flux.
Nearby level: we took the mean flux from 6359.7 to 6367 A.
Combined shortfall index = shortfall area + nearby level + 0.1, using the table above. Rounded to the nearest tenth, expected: 11.1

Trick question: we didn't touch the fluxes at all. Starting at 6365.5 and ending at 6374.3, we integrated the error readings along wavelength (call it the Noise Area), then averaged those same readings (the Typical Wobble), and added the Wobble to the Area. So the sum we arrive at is 1.96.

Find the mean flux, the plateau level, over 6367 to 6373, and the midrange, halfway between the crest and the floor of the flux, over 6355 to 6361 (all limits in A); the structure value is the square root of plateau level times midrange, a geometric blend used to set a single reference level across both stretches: 7.61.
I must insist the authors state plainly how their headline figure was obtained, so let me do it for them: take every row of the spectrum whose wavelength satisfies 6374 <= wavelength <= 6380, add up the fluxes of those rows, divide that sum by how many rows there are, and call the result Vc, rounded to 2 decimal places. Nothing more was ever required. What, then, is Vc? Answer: 7.86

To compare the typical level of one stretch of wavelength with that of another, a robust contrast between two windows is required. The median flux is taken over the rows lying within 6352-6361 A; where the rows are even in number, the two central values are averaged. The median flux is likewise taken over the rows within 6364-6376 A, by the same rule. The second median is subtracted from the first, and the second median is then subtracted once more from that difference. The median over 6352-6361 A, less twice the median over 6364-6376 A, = -7.63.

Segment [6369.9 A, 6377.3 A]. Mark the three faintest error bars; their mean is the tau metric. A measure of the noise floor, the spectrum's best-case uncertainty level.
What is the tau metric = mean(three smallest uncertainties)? 0.200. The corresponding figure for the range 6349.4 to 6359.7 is 0.210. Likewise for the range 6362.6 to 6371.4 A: 0.200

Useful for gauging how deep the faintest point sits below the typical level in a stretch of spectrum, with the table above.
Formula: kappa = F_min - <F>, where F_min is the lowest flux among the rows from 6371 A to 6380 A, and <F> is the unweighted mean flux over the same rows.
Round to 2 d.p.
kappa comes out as -0.26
